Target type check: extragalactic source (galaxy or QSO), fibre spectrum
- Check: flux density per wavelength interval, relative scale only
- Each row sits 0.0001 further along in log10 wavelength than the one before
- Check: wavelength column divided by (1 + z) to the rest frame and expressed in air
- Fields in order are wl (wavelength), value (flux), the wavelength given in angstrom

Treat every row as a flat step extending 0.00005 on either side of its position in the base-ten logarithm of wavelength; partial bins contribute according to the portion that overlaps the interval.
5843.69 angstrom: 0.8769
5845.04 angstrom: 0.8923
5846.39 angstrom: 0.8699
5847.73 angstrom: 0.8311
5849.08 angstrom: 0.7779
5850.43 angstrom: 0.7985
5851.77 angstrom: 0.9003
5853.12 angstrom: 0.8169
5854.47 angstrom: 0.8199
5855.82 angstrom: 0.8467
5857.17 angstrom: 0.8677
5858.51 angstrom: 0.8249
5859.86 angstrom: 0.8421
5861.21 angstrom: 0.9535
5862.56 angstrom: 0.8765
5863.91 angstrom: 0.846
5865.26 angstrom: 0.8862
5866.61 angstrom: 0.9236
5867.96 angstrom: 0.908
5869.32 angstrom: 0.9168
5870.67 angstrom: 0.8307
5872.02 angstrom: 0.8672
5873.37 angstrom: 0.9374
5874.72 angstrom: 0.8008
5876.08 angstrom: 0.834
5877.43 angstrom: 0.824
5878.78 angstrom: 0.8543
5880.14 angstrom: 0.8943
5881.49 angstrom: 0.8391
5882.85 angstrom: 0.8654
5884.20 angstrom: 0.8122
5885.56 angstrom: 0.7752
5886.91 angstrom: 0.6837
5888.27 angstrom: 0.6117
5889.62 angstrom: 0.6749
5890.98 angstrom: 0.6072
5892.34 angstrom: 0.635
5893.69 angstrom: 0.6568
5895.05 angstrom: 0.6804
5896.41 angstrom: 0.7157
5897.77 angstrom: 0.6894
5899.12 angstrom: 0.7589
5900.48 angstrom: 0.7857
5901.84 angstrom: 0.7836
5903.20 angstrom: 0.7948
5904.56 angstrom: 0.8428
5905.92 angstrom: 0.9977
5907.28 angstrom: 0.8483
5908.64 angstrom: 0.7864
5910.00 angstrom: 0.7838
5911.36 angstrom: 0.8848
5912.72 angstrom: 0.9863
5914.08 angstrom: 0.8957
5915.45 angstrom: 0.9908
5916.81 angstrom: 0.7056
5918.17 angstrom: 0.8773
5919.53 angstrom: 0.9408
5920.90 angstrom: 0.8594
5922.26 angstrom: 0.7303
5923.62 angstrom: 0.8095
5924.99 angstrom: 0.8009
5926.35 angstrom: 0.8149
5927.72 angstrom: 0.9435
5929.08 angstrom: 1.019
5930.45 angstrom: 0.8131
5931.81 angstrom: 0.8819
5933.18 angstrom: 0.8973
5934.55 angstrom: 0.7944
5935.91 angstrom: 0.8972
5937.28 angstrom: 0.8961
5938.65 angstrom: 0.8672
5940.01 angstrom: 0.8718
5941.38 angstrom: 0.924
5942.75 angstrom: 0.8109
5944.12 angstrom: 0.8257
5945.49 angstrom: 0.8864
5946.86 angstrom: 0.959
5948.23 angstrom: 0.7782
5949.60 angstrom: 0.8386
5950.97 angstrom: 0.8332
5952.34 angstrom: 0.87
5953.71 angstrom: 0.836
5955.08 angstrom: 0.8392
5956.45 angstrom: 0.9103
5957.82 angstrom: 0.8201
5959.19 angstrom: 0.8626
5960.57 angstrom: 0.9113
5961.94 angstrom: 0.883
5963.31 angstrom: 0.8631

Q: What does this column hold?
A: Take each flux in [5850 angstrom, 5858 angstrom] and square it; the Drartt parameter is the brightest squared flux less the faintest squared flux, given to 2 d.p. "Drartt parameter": 0.17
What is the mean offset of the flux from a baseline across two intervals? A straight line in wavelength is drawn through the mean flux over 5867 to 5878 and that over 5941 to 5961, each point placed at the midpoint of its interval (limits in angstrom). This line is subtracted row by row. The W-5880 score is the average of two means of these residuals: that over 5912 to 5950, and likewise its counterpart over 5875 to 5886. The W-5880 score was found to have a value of -0.010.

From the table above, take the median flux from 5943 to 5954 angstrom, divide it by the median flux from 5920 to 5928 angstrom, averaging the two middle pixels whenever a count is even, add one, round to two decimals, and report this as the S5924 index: 2.03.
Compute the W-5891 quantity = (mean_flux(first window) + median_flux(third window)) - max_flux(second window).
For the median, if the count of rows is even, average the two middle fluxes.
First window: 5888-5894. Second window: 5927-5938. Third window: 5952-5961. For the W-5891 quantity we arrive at 0.48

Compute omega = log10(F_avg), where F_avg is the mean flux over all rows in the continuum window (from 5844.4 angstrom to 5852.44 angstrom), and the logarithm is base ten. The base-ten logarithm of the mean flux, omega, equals -0.073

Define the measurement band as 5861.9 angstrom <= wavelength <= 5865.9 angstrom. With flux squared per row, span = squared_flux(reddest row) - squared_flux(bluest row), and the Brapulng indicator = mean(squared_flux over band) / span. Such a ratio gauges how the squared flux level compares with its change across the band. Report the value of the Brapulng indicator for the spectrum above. 44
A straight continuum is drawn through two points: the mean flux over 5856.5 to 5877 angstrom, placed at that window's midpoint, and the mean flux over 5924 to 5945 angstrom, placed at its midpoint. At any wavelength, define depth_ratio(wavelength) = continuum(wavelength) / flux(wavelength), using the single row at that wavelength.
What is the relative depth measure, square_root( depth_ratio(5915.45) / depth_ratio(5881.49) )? 0.92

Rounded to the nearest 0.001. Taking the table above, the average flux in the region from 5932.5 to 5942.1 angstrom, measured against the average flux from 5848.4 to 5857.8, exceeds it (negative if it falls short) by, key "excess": 0.046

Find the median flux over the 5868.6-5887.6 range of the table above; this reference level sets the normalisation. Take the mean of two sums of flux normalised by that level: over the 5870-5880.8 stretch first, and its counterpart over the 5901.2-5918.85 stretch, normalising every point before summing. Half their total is 11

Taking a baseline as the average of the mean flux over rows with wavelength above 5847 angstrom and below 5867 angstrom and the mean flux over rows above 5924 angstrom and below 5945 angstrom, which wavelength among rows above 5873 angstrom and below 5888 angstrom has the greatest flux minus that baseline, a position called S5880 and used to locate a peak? 5873.37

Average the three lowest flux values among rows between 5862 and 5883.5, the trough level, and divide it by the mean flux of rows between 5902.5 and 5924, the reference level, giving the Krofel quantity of 0.95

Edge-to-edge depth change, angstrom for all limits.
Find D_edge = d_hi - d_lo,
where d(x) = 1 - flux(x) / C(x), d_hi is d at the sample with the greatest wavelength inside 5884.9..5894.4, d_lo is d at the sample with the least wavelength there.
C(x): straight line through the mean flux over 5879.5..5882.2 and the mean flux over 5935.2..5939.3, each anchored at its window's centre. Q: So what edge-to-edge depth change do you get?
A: 0.14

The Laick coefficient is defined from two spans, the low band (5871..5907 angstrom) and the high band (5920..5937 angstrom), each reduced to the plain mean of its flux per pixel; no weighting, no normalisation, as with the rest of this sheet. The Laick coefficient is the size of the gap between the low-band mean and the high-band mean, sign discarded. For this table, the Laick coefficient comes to 0.08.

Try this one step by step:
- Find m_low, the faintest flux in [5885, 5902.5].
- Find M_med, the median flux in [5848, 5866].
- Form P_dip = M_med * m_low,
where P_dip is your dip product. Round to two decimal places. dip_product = 0.51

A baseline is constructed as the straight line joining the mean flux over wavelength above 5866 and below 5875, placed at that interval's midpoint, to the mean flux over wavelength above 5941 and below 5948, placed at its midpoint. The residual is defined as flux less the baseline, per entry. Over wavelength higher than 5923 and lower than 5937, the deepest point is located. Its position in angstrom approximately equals 5934.55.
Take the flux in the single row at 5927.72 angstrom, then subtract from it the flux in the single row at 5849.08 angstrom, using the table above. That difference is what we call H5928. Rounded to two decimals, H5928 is 0.17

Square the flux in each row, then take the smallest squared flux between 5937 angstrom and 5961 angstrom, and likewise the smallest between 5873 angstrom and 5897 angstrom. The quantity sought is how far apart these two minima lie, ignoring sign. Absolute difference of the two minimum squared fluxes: 0.24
